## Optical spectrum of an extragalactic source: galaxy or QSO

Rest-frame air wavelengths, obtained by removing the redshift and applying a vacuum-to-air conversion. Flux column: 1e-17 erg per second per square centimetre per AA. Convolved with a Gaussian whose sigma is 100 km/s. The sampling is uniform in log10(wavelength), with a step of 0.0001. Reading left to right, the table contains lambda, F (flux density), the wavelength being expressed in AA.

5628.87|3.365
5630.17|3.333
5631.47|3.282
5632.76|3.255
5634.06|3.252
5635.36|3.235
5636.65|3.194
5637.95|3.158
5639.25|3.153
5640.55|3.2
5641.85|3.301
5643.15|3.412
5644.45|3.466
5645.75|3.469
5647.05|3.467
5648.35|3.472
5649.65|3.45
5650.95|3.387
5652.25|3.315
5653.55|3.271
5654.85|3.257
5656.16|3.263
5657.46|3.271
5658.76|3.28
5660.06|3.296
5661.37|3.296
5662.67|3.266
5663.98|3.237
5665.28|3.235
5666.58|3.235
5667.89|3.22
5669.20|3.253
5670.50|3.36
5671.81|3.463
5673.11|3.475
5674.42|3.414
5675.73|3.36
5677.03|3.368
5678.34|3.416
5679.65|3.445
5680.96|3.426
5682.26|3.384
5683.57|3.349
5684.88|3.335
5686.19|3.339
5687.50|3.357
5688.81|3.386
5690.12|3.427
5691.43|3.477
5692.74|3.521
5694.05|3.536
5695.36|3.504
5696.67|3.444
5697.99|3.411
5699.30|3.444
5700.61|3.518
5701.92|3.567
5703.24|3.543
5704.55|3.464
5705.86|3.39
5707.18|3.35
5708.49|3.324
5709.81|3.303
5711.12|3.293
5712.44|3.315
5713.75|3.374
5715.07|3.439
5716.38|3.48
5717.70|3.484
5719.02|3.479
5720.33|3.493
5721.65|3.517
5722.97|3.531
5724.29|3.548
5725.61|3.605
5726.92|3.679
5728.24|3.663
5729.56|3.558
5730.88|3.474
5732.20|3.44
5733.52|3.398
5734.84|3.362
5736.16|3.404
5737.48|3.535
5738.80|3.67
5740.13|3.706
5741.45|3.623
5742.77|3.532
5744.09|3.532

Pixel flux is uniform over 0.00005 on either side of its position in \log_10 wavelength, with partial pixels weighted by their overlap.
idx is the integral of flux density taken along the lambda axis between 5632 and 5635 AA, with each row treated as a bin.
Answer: 9.8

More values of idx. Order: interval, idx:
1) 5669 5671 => 6.6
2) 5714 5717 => 10.3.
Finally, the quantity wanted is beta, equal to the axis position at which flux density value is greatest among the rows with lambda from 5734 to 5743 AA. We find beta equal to 5740.13 AA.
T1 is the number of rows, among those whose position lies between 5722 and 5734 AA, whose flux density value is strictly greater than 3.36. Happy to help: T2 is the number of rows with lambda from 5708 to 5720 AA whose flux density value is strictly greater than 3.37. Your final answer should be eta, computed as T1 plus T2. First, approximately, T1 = 9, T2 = 5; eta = 14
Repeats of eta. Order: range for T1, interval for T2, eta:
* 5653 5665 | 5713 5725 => 9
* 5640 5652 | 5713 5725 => 16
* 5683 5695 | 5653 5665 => 5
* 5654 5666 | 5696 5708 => 8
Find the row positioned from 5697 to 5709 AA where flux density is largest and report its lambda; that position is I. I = 5701.92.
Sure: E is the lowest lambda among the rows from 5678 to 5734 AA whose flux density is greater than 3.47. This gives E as 5691.43 AA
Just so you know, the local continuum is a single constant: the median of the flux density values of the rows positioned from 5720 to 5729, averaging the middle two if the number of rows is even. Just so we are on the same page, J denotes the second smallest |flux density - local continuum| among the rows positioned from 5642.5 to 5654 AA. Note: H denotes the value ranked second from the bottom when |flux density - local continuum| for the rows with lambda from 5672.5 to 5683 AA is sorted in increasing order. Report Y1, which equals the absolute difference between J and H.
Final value 0.024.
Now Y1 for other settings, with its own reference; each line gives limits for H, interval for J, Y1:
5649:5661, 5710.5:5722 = 0.106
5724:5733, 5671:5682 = 0.075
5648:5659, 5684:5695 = 0.071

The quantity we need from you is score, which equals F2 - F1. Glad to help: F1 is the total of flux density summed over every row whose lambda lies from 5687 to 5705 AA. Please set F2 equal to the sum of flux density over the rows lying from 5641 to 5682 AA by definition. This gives 55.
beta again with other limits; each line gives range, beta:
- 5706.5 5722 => 5721.65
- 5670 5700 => 5694.05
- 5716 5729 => 5726.92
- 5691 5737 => 5726.92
